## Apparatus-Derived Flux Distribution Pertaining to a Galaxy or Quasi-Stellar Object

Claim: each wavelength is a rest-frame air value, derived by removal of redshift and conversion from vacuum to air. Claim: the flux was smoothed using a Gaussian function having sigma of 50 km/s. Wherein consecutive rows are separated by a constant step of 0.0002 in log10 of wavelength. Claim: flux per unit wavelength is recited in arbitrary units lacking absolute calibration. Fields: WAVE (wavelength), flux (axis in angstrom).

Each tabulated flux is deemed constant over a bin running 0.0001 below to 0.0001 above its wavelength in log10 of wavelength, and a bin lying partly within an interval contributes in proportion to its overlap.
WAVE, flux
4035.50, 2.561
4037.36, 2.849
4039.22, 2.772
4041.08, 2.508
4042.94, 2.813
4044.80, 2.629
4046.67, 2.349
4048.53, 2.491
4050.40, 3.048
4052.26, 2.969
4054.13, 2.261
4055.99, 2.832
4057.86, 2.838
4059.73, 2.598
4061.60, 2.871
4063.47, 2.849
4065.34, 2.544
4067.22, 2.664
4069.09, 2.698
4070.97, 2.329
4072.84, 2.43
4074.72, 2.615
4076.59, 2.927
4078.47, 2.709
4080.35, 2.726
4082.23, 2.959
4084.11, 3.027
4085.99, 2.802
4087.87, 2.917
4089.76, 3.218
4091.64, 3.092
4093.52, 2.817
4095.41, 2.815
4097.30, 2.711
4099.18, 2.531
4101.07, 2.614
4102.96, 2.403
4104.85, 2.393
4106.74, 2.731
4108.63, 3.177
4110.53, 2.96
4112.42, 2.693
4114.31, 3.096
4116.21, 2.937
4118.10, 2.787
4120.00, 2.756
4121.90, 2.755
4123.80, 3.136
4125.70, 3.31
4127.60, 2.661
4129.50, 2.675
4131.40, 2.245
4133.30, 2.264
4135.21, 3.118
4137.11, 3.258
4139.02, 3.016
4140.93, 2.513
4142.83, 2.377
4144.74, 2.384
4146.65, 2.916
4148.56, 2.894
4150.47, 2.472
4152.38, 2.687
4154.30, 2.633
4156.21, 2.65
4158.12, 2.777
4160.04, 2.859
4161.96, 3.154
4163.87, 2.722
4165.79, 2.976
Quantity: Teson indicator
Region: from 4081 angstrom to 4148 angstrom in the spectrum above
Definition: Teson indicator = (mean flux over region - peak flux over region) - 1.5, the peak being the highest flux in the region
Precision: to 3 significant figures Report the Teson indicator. -2.01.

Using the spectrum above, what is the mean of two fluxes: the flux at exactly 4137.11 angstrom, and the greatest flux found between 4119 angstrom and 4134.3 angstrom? 3.28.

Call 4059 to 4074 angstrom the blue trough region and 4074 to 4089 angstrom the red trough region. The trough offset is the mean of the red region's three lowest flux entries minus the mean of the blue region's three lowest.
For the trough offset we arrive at 0.25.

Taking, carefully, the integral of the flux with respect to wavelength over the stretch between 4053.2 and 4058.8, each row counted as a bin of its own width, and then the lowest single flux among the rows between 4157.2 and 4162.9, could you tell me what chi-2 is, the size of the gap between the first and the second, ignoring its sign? 12.0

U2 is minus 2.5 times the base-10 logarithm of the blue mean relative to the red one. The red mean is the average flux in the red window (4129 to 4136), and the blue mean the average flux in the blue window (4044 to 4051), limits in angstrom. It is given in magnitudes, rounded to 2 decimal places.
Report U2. -0.02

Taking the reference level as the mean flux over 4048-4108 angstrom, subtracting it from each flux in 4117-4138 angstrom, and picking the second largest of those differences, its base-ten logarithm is -0.28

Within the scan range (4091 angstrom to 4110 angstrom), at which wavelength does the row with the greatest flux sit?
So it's 4108.63 angstrom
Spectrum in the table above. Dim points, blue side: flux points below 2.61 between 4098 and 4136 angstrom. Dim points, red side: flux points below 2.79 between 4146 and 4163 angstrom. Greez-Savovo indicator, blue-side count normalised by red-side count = 1.0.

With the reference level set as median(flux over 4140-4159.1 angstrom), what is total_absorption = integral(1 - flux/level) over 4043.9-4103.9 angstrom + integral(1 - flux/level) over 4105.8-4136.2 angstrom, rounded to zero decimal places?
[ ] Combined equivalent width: -4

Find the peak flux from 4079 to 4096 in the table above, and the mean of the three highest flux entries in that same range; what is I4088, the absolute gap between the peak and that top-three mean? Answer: 0.106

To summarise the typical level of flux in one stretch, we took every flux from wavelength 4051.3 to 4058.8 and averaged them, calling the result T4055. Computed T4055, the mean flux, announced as 2.73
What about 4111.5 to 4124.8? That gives 2.88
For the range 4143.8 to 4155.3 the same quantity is 2.66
